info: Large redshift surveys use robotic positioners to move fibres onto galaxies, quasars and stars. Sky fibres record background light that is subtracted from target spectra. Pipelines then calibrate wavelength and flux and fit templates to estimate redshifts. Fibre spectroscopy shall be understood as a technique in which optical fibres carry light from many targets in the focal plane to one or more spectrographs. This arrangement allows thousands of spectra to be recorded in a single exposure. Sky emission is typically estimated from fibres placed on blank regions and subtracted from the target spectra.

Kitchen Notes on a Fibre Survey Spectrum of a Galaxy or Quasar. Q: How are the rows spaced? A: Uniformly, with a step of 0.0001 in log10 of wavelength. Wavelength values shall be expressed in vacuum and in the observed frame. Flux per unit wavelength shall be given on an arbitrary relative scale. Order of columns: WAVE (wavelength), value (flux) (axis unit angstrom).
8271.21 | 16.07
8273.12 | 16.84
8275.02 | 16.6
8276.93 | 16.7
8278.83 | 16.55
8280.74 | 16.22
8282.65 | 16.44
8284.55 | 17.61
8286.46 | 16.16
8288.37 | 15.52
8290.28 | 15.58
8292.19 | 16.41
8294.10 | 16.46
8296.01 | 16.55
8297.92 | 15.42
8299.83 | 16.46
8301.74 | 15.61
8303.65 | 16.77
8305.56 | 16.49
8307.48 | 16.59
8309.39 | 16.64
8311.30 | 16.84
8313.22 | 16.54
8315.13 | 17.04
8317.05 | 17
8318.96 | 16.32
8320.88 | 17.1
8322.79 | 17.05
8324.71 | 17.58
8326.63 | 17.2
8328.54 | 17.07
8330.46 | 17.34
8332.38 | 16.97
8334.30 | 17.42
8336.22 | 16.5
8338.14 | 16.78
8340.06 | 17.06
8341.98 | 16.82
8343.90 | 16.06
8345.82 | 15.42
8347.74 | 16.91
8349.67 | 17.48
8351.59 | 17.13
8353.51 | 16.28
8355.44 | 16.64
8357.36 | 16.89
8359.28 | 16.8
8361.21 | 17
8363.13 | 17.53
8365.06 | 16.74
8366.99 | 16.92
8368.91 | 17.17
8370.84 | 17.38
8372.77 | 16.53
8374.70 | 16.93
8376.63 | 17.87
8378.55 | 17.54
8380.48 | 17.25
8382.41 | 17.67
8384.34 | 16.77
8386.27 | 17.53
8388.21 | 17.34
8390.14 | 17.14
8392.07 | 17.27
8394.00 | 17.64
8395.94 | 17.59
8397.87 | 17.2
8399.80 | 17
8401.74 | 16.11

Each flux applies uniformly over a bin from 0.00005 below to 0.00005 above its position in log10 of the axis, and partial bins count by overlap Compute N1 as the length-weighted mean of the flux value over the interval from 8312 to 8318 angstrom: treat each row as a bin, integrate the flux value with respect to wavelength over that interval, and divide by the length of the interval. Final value 16.8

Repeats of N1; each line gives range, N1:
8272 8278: 16.7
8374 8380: 17.5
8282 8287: 16.8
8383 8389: 17.2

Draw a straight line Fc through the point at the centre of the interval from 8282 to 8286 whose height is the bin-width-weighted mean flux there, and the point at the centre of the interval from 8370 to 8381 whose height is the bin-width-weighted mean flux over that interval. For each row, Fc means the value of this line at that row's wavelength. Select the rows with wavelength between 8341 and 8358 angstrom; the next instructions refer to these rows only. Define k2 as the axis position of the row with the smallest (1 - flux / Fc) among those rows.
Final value 8349.67 angstrom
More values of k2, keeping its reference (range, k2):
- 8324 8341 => 8324.71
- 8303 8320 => 8315.13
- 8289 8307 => 8303.65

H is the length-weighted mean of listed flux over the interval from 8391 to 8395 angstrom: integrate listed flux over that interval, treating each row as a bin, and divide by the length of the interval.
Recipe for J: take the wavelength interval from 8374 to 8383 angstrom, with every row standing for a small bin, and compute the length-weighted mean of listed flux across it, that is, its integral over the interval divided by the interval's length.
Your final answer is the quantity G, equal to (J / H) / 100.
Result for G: 0.0100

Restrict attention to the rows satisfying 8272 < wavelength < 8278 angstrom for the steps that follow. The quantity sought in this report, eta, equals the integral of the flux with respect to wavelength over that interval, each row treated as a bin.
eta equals 100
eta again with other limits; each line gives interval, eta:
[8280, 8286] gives 100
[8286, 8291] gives 79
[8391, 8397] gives 105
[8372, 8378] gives 103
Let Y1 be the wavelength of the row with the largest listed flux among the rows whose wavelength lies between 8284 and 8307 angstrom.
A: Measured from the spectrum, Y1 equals 8284.55 angstrom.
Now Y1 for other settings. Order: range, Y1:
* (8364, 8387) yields 8376.63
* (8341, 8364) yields 8363.13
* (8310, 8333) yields 8324.71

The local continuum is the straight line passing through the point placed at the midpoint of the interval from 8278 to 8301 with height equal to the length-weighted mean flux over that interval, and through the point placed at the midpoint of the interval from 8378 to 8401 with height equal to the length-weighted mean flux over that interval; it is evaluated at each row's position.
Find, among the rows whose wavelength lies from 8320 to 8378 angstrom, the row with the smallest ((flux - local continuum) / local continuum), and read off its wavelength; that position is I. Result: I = 8345.82 angstrom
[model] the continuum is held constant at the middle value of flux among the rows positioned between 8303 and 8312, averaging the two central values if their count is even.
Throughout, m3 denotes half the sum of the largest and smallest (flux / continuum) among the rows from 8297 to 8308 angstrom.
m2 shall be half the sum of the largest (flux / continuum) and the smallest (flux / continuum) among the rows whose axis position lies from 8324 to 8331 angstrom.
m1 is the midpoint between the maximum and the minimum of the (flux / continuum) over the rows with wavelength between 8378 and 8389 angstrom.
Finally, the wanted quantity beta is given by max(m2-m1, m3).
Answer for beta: 0.97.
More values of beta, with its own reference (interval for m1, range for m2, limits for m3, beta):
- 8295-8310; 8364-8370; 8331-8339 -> 1.02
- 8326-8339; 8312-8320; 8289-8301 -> 0.96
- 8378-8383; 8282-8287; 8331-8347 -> 0.99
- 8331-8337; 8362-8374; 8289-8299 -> 0.96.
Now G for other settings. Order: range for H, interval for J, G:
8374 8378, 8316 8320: 0.0095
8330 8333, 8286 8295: 0.0093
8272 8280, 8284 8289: 0.0098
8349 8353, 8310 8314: 0.0097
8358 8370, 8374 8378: 0.0103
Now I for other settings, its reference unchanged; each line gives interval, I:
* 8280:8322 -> 8297.92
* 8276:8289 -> 8288.37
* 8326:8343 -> 8336.22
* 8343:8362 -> 8345.82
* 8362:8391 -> 8372.77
